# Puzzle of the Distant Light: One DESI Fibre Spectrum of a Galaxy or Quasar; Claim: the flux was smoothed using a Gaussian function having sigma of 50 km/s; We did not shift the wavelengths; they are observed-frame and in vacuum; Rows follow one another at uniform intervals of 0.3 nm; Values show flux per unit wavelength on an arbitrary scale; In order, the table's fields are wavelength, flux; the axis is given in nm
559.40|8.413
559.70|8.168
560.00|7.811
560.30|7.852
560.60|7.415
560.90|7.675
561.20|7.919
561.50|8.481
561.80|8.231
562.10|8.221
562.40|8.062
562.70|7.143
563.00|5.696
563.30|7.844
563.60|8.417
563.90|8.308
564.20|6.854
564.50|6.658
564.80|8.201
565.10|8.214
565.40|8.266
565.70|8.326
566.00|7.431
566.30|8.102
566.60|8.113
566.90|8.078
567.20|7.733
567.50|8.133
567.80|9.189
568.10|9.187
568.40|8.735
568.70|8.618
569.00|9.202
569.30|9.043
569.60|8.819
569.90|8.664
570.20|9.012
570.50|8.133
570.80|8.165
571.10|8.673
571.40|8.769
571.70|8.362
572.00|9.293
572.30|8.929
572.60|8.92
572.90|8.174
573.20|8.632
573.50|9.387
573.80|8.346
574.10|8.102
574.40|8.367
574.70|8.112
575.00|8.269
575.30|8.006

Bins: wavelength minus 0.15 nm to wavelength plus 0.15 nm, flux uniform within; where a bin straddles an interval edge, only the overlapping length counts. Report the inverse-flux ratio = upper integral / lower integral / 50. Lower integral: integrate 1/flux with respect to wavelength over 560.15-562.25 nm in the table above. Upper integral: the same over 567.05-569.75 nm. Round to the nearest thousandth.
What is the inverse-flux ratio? 0.023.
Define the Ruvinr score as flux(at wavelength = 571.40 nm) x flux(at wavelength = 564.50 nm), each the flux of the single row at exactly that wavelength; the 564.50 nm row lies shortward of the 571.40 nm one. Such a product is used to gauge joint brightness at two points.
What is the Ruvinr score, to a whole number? 58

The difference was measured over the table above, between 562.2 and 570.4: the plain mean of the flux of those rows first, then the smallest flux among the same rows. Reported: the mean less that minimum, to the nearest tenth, 2.5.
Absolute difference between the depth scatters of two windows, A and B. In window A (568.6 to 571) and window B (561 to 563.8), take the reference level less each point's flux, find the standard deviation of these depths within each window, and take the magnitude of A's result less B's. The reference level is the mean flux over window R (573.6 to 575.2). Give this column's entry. 0.5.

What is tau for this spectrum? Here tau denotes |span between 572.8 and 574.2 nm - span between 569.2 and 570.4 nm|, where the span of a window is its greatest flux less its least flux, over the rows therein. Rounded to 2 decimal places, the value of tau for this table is 0.91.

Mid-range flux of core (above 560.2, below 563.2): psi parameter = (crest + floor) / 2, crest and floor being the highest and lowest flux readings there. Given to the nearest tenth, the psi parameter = 7.1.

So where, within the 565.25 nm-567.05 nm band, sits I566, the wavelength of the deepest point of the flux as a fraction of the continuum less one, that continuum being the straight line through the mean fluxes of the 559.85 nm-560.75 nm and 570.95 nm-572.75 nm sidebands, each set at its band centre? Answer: 566.00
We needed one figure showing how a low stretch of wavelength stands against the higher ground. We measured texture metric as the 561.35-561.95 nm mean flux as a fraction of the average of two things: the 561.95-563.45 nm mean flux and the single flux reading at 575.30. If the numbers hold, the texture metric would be 1.085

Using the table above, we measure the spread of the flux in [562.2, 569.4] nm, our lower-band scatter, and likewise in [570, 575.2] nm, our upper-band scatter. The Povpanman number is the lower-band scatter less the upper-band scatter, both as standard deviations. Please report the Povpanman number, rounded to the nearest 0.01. 0.42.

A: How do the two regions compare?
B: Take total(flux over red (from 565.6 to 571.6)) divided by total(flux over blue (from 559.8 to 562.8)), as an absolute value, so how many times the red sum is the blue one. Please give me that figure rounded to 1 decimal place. 2.2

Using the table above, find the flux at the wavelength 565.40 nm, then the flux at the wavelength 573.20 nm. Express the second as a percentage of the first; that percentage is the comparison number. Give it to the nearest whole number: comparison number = 104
